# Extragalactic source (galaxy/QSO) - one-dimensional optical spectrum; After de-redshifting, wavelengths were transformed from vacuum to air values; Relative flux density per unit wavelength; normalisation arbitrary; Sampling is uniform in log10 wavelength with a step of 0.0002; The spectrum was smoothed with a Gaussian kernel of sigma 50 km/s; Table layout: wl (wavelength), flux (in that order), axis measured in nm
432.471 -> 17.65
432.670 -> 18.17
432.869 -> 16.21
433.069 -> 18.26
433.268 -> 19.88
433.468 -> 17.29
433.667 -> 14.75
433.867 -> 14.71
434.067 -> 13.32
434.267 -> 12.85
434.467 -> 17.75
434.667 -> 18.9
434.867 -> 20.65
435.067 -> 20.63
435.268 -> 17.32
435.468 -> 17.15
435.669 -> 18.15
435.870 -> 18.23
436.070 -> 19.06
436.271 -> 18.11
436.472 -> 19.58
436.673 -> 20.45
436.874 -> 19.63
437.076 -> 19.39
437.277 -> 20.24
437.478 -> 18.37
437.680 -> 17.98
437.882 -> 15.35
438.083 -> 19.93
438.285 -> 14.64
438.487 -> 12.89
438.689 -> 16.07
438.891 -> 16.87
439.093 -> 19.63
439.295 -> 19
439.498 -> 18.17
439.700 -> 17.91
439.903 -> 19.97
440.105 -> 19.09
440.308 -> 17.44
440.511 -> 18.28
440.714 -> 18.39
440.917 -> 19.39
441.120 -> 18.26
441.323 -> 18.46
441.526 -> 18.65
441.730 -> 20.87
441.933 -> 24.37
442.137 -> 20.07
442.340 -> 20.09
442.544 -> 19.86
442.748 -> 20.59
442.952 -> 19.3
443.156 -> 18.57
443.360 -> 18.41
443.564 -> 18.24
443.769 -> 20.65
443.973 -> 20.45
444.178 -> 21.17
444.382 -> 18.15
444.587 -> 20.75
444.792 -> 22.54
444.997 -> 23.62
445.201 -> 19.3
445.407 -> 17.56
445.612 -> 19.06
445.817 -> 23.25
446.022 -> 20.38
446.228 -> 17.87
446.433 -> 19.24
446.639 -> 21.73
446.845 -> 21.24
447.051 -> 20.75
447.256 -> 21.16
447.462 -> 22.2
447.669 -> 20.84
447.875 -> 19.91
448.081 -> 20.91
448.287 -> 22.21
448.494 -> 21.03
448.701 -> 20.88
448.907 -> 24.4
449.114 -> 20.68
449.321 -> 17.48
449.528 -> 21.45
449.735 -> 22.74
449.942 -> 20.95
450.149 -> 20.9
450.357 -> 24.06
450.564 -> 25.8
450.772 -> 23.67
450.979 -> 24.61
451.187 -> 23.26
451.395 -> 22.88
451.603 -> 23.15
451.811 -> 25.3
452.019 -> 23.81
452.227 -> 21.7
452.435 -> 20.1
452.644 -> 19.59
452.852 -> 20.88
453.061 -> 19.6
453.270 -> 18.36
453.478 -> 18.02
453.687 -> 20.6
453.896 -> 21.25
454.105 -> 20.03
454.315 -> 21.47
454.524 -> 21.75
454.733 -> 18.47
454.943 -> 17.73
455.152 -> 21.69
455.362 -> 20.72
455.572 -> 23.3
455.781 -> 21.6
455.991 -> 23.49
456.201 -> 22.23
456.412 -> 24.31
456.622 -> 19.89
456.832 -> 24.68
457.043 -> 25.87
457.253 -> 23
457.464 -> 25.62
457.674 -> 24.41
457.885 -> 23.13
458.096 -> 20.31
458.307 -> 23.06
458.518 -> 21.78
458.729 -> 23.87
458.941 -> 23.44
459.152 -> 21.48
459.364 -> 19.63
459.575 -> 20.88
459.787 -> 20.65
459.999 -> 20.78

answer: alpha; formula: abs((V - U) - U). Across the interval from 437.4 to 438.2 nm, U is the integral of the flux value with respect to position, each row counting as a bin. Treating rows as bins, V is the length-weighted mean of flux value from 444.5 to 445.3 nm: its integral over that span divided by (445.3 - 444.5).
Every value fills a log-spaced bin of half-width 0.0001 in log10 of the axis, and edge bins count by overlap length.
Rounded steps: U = 14.3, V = 21.6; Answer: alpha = 6.9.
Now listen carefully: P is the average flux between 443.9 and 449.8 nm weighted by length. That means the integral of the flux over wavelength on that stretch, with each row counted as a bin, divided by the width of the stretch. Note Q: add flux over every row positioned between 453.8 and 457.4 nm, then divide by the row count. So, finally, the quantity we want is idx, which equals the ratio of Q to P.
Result 1.05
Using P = 20.8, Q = 22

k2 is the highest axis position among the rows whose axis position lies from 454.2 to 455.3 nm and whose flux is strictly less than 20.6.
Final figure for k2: 454.943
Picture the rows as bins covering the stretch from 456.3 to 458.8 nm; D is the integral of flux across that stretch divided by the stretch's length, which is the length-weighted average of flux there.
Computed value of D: 23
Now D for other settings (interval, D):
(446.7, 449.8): 21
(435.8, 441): 18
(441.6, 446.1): 20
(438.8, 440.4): 19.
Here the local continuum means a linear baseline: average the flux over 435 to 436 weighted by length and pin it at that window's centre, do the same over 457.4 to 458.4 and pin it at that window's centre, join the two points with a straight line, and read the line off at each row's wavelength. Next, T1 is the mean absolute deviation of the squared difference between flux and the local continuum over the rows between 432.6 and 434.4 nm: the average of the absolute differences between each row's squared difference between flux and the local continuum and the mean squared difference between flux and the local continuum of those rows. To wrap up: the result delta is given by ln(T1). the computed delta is 2.02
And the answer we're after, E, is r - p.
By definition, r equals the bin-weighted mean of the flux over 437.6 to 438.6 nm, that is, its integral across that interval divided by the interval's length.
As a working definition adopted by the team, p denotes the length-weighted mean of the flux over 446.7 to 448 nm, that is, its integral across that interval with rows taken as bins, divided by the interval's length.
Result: -4.9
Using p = 21.0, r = 16.1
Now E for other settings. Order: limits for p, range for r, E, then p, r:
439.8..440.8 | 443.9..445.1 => 2.5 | 18.6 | 21.1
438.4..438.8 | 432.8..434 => 2.2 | 14.6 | 16.8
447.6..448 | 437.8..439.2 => -3.9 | 20.4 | 16.5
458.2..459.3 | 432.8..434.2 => -6.3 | 22.6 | 16.3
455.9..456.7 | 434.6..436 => -3.8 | 22.5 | 18.7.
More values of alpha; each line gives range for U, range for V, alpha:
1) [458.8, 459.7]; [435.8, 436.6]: 19.7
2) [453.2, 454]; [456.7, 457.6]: 6.8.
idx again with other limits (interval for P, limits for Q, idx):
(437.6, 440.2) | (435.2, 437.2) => 1.07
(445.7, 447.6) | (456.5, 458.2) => 1.12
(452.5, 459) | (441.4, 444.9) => 0.93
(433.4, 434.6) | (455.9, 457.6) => 1.56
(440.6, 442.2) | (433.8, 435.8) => 0.87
